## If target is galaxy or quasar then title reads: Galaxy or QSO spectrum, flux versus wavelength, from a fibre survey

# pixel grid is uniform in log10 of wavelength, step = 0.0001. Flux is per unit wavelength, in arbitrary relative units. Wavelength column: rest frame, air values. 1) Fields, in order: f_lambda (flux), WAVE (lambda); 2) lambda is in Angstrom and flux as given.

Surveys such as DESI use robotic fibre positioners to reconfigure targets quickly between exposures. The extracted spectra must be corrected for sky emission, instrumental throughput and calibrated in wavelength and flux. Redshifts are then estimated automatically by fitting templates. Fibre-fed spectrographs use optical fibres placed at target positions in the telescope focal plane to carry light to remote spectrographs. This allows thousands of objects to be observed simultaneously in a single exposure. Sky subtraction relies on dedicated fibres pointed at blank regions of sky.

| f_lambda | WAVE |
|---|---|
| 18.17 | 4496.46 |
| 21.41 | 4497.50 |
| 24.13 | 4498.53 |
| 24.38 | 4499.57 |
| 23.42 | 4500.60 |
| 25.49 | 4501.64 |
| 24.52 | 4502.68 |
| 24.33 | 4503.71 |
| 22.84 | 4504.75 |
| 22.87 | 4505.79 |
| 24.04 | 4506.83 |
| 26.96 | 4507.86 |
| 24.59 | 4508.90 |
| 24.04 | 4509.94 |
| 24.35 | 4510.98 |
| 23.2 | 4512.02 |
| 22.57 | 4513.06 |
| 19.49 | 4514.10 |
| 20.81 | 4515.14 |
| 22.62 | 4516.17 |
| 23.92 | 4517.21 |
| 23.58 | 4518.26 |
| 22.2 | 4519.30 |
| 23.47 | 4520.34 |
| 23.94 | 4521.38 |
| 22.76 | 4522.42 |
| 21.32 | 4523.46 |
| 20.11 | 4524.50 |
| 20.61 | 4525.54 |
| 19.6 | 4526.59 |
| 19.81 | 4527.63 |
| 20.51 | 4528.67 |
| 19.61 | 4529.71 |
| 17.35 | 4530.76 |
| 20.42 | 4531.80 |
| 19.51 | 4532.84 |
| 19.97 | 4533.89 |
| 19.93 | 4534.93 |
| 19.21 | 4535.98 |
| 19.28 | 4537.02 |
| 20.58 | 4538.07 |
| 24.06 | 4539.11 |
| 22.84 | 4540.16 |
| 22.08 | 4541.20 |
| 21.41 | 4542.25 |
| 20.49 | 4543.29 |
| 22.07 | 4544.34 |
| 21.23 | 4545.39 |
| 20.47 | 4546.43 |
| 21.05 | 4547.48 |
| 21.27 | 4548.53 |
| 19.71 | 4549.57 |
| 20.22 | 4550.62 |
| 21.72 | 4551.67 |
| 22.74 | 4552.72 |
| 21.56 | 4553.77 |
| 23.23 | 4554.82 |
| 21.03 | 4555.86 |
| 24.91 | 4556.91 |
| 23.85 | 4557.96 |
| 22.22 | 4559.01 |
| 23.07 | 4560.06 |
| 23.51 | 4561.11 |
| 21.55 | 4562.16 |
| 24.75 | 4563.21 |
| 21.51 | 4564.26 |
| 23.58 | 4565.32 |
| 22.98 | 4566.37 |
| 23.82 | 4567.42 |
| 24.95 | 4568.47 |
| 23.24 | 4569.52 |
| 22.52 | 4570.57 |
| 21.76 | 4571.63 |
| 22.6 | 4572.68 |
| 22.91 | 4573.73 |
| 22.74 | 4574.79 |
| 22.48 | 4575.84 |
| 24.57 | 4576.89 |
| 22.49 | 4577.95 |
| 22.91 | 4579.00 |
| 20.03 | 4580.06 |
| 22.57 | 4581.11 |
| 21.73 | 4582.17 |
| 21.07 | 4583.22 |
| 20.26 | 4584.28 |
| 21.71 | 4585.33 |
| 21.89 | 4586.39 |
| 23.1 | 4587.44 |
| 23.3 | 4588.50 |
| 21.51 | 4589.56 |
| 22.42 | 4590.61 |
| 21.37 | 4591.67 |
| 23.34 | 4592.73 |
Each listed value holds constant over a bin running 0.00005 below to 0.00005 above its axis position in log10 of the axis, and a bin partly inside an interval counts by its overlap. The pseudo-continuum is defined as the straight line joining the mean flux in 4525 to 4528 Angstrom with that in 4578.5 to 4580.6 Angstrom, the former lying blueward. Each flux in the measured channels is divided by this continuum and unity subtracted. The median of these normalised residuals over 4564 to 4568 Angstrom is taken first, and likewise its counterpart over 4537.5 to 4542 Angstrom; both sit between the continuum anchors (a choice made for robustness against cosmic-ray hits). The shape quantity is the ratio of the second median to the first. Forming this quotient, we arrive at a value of 1.0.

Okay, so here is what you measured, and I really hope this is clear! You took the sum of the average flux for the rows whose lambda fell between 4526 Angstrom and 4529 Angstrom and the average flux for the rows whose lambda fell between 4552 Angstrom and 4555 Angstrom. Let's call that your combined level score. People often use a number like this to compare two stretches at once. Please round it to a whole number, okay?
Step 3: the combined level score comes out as 42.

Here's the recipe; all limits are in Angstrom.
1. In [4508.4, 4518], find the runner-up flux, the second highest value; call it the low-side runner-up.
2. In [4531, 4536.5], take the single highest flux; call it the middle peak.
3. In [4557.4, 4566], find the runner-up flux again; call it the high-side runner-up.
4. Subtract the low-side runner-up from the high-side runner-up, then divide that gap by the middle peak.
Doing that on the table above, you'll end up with -0.02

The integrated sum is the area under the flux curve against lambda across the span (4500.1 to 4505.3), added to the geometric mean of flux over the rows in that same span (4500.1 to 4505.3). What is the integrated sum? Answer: 149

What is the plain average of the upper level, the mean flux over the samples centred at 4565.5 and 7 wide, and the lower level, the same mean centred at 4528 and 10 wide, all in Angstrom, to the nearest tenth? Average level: 21.6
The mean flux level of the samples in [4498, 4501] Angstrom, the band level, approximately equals 24.0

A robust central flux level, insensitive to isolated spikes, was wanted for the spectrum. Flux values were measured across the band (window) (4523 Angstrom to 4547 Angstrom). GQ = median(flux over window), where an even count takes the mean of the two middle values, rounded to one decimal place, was 20.5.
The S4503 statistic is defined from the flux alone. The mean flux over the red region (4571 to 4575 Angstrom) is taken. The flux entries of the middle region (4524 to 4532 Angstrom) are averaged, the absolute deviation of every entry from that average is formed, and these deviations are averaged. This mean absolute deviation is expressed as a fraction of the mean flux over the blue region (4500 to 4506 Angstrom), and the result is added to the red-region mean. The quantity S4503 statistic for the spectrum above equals 22.5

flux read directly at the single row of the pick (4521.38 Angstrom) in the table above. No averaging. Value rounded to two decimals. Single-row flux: 23.94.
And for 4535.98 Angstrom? 19.21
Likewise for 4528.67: 20.51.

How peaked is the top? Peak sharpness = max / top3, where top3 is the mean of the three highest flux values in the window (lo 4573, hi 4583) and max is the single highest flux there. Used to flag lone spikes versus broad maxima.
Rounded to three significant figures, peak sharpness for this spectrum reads 1.05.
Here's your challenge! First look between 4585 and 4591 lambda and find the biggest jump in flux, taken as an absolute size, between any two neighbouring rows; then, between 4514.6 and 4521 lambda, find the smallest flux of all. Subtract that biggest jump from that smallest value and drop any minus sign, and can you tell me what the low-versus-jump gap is 19.0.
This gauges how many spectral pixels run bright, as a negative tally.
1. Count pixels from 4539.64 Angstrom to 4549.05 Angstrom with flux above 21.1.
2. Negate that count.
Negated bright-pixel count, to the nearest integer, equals -6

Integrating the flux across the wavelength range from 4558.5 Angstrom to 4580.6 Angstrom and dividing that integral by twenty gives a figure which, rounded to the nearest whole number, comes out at 25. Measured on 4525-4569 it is 47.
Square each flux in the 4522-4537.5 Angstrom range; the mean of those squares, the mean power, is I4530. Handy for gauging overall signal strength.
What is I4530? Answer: 401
